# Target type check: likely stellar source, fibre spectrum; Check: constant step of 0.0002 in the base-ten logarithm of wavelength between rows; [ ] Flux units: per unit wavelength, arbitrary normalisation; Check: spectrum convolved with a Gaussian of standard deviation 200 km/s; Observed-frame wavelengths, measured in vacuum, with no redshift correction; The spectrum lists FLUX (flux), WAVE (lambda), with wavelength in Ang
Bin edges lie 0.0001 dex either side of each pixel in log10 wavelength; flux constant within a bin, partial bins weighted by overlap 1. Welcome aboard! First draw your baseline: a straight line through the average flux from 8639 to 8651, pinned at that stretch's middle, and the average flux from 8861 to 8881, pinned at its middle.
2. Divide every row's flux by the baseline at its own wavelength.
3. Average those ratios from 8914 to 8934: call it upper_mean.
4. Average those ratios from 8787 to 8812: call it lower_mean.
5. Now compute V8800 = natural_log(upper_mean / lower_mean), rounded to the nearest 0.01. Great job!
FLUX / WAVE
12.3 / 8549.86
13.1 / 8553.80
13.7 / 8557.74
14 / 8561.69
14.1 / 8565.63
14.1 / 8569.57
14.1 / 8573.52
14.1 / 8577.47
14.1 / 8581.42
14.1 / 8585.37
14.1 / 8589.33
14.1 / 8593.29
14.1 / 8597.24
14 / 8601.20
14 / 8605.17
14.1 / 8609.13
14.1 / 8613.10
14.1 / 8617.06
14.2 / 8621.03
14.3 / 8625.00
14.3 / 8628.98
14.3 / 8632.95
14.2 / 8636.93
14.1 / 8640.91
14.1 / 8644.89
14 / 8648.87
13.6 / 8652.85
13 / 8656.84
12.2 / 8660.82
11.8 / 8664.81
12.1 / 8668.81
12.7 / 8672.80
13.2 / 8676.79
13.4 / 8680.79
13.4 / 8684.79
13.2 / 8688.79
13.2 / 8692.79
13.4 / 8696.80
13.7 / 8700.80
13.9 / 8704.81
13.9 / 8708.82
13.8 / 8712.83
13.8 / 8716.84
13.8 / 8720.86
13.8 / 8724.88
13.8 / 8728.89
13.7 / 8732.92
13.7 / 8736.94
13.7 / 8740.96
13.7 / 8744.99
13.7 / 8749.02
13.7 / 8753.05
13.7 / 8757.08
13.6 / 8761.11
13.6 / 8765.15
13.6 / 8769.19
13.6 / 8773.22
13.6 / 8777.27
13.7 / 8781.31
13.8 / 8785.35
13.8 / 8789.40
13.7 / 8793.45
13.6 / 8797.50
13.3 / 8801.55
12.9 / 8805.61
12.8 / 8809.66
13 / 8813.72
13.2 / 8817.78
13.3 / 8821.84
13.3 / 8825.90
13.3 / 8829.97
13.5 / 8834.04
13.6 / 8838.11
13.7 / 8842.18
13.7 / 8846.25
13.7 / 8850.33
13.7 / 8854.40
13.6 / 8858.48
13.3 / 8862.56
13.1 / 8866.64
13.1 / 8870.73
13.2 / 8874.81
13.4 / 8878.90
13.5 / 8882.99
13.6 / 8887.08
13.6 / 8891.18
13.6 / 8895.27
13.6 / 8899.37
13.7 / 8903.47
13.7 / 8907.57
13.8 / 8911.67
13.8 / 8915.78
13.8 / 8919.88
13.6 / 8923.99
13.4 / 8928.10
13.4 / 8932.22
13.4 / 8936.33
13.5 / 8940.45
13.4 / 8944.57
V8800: 0.05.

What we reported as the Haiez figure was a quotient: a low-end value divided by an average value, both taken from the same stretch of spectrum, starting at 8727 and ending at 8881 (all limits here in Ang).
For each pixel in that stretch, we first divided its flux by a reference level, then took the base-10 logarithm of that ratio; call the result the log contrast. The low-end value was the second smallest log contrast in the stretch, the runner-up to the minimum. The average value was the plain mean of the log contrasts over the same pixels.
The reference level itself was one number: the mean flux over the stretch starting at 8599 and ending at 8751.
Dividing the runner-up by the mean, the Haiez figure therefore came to 5.6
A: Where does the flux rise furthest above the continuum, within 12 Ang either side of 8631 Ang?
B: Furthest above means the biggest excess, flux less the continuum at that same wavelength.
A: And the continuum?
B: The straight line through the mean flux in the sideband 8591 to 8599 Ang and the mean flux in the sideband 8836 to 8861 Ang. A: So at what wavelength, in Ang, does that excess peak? 8632.95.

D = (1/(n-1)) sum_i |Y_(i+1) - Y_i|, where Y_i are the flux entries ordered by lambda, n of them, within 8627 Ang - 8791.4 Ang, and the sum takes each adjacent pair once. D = 0.14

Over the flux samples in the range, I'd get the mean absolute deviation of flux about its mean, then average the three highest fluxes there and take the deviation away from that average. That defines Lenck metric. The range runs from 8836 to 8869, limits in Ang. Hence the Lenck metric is 13.5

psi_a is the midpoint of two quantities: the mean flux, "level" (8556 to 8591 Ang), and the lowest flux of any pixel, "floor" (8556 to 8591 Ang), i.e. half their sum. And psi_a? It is 13.9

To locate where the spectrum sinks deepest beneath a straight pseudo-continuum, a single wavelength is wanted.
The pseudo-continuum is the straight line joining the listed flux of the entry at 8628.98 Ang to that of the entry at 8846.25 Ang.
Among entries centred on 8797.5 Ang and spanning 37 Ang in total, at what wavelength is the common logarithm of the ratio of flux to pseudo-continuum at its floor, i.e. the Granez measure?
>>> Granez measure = 8809.66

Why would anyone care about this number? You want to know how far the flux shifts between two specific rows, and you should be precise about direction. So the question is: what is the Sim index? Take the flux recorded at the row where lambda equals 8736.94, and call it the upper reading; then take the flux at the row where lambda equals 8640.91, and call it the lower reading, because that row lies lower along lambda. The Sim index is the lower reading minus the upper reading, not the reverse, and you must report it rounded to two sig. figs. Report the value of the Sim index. 0.40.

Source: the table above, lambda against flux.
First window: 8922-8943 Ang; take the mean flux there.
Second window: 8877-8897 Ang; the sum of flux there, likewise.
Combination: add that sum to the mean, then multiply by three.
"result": 243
